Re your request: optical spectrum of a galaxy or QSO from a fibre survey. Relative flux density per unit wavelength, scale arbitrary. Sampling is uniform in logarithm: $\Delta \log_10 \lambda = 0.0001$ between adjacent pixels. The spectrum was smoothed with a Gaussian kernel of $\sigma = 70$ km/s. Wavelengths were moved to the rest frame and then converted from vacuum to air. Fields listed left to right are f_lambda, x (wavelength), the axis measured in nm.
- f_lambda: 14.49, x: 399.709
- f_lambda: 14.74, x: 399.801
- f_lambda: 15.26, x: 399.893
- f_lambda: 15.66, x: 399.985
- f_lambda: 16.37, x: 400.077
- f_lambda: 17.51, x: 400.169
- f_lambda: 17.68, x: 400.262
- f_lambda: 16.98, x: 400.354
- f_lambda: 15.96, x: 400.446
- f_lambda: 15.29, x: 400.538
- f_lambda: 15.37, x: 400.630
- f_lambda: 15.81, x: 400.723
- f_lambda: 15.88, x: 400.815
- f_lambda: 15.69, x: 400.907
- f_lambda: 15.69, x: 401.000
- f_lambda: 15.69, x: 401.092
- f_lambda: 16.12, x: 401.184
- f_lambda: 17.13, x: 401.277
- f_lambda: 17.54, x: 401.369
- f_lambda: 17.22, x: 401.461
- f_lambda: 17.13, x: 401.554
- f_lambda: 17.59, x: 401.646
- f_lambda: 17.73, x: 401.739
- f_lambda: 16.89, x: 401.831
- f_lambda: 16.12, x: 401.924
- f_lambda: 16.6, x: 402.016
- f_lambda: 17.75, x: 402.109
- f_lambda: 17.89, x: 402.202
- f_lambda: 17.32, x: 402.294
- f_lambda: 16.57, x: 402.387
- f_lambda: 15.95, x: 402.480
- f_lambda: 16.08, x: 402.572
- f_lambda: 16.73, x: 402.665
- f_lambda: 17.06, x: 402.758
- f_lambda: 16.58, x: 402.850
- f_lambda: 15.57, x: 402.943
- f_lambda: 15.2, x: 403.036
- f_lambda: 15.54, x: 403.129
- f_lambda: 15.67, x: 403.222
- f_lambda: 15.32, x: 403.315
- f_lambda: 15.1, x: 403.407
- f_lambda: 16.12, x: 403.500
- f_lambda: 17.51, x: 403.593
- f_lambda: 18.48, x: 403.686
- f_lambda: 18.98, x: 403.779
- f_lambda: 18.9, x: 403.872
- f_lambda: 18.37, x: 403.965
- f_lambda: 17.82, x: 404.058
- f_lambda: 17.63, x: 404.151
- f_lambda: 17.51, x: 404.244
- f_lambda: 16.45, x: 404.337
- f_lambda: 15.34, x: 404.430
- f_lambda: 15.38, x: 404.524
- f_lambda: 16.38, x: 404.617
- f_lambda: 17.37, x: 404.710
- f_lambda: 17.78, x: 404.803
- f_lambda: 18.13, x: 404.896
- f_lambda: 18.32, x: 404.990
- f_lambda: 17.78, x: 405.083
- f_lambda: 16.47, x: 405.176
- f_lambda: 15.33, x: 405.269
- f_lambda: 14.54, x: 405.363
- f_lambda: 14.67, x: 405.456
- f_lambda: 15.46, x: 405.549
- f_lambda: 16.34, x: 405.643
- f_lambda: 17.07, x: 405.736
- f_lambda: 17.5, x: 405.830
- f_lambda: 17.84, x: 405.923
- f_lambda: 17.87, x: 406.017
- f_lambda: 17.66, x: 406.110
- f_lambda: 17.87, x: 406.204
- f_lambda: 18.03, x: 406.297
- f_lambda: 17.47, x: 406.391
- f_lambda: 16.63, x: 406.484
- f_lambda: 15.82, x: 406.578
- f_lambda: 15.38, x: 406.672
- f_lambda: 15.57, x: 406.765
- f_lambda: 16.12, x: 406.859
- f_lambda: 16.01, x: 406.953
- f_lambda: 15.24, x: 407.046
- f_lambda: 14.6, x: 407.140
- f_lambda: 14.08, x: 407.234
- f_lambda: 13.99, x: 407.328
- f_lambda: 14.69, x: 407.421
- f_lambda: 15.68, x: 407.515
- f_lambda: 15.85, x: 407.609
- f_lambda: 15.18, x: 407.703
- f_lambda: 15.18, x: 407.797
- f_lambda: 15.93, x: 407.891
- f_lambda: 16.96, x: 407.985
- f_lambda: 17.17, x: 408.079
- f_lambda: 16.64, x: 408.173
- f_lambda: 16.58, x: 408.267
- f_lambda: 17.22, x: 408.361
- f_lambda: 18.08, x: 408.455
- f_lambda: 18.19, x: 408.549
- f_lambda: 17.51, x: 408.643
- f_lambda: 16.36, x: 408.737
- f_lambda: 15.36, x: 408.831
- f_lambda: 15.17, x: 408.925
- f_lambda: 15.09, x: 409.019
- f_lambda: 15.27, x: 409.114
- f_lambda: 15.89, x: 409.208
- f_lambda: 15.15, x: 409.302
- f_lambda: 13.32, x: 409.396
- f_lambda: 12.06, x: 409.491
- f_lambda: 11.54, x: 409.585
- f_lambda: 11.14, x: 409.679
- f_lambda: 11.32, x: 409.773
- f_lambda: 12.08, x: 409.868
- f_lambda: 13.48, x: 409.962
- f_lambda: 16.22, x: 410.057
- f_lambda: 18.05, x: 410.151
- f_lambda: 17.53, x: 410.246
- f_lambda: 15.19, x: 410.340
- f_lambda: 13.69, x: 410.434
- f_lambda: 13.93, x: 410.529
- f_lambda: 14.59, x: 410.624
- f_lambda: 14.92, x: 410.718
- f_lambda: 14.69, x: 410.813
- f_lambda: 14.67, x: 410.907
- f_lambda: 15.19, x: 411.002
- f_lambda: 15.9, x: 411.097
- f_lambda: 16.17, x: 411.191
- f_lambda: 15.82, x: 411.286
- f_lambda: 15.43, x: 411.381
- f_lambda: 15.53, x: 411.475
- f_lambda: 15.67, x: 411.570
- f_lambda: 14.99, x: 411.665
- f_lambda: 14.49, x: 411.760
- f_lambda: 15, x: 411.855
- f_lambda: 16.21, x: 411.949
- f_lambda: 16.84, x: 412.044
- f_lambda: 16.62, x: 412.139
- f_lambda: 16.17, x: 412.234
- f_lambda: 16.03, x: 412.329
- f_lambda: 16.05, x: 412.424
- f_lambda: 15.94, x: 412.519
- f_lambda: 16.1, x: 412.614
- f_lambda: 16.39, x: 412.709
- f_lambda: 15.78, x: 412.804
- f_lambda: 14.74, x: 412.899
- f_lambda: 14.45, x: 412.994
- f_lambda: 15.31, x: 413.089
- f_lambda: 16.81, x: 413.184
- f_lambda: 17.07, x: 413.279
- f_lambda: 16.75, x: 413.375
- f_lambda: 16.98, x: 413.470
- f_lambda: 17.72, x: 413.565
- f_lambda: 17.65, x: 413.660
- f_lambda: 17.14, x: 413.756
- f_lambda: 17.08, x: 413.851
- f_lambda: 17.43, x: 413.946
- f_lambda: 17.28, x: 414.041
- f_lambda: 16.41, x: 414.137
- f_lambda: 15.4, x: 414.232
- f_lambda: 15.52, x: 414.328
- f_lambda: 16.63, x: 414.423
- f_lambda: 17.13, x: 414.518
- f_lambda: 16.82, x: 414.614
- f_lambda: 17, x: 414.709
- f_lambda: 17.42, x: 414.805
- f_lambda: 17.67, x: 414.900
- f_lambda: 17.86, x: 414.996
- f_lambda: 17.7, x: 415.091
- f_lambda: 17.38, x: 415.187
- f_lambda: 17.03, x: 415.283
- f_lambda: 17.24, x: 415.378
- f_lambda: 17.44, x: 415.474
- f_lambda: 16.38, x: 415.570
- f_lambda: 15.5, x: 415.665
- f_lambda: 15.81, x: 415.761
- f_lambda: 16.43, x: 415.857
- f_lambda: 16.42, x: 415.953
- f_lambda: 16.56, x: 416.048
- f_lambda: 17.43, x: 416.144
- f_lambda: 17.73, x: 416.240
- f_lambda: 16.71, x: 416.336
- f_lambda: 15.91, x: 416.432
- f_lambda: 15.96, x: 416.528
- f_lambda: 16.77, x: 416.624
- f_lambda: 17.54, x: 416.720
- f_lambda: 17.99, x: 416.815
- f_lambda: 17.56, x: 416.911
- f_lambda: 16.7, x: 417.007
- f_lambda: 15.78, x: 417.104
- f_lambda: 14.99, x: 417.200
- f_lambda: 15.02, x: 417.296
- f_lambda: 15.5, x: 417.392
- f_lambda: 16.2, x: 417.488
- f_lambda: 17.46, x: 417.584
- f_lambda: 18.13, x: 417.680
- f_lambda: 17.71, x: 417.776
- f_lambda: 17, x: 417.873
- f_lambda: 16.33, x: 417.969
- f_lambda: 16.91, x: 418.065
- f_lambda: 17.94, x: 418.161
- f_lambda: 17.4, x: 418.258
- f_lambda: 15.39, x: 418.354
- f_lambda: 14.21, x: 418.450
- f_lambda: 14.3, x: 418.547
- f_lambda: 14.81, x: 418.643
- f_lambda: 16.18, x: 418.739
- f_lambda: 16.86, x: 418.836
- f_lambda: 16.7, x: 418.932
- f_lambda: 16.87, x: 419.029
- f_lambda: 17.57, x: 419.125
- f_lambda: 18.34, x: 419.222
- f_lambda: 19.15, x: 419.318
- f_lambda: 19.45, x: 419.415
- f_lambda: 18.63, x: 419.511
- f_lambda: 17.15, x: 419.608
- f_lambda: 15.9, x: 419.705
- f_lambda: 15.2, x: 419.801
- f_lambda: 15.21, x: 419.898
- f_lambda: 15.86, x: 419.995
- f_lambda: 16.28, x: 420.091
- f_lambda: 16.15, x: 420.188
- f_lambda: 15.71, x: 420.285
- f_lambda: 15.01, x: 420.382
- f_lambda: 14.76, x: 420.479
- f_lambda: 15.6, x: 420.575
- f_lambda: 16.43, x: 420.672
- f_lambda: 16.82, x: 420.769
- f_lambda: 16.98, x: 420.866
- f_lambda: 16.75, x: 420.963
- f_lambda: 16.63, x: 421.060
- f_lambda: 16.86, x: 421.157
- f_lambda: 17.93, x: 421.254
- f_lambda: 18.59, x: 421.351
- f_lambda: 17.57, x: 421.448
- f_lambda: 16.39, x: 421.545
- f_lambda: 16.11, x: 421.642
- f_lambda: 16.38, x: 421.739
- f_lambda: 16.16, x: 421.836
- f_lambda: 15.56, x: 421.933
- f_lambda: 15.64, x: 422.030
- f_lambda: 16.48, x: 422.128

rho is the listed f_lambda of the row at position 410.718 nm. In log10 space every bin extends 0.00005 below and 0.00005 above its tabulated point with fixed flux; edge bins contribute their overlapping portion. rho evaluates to 14.92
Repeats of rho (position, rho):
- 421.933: 15.56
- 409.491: 12.06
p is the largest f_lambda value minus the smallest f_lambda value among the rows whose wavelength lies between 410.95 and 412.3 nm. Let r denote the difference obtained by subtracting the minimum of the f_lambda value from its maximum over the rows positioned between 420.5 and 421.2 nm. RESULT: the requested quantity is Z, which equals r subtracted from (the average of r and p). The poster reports 0.5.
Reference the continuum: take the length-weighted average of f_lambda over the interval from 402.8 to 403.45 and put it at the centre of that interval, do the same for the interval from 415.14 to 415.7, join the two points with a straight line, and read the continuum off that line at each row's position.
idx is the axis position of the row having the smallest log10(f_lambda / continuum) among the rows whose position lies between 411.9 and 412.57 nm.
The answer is 412.519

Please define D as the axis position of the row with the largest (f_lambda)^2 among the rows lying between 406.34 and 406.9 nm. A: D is 406.391 nm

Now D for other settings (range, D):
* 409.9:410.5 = 410.151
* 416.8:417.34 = 416.815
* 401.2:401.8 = 401.739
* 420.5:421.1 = 420.866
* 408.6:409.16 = 408.643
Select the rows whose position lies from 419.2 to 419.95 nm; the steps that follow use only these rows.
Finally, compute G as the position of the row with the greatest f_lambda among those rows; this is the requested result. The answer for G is 419.415 nm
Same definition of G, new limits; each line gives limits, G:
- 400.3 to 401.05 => 400.354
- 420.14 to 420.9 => 420.866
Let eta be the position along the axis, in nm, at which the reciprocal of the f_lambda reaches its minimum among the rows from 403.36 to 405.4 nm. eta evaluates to 403.779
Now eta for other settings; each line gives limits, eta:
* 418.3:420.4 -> 419.415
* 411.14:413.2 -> 412.044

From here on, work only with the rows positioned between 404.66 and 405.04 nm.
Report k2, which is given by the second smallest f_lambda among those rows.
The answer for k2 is 17.78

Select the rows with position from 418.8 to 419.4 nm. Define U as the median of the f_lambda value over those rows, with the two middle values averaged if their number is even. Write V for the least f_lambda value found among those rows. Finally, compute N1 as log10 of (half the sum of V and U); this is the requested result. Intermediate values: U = 17.2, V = 16.7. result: 1.23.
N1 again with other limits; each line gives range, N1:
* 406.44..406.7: 1.19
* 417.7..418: 1.22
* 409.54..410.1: 1.06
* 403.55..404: 1.26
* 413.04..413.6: 1.21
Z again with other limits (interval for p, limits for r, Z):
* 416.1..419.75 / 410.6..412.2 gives 1.4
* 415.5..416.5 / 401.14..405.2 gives -0.8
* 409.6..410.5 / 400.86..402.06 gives 2.4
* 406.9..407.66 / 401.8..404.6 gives -0.9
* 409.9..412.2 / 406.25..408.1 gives 0.3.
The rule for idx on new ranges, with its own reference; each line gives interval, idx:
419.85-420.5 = 420.479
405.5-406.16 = 405.549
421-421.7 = 421.642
